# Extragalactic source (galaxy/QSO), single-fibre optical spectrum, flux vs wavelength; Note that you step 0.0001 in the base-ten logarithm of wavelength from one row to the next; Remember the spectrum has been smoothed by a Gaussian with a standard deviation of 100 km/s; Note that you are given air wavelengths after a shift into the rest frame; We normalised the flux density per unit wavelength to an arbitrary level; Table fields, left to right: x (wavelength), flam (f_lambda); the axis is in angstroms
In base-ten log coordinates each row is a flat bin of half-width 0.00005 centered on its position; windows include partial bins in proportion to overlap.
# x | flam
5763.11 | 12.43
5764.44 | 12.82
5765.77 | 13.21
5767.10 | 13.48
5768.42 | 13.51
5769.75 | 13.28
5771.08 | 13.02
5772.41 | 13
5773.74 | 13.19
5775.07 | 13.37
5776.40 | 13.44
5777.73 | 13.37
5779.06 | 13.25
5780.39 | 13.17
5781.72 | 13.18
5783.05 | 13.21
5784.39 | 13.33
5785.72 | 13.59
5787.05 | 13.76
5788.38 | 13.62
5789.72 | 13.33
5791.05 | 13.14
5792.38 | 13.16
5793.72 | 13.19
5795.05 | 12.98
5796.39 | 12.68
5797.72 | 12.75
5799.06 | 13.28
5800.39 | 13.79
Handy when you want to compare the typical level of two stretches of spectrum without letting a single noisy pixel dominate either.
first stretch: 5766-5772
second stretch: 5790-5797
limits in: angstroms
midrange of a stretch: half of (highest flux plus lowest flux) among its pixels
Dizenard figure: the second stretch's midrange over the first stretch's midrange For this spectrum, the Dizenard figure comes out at 0.98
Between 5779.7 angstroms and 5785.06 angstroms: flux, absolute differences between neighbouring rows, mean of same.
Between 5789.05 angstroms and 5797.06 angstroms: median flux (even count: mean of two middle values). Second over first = 247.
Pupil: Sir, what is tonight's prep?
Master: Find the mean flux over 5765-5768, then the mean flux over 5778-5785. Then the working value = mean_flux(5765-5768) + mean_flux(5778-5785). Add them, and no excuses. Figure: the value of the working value 26.6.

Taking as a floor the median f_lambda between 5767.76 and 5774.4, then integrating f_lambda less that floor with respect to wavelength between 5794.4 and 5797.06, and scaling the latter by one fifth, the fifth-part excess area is -0.19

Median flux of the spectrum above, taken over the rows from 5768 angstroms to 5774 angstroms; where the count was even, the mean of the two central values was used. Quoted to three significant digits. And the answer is 13.2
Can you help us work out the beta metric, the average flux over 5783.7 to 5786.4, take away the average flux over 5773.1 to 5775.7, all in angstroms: 0.2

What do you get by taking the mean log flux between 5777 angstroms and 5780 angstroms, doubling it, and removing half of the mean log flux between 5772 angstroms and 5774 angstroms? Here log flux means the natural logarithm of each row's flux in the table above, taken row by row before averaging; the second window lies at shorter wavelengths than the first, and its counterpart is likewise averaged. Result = 3.89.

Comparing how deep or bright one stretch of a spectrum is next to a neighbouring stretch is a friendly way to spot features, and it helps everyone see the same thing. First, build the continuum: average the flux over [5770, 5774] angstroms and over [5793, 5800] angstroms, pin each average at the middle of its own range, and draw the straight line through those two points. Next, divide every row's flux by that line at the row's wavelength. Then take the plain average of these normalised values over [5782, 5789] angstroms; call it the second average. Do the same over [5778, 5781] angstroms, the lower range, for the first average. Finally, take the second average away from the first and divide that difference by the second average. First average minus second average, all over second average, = -0.02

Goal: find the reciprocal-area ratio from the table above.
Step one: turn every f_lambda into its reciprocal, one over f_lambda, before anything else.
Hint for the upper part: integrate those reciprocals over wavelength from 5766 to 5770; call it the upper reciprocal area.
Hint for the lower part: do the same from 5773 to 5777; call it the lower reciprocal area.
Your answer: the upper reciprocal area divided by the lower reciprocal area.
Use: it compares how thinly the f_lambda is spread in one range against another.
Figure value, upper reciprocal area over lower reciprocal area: 0.99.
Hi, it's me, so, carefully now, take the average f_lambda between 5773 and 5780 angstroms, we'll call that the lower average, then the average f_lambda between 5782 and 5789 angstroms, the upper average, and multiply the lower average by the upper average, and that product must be 180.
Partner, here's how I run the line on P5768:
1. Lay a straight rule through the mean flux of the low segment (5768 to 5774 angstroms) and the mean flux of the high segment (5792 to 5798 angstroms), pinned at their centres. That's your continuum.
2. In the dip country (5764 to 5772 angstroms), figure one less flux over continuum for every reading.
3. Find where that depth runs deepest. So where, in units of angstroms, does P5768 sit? 5764.44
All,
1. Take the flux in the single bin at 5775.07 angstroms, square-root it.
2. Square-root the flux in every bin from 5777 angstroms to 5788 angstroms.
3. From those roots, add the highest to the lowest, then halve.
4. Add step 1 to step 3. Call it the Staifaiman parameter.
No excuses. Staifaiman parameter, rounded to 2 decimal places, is 7.33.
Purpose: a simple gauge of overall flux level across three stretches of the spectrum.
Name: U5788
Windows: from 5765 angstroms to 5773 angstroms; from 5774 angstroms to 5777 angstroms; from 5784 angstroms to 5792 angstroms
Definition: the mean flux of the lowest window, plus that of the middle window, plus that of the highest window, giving 40.1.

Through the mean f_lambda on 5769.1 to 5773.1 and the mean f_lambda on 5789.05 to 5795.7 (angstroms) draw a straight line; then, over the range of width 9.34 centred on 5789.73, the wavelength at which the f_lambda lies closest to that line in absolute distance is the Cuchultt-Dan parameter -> 5792.38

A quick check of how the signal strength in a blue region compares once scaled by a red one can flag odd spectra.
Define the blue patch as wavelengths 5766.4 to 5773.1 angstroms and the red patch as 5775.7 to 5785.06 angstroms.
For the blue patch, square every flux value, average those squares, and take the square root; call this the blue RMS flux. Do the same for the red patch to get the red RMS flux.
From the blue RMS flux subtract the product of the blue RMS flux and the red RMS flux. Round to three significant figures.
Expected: -163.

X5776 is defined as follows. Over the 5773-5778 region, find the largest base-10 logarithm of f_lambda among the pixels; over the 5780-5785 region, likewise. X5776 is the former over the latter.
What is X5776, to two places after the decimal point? 1.00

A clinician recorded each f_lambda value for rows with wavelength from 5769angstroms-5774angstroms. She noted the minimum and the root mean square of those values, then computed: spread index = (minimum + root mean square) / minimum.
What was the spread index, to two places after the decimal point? 2.01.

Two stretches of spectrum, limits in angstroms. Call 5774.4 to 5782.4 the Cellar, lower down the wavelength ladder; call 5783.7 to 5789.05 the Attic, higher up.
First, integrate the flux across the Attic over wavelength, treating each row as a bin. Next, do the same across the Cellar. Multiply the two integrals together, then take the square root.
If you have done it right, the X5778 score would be 88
